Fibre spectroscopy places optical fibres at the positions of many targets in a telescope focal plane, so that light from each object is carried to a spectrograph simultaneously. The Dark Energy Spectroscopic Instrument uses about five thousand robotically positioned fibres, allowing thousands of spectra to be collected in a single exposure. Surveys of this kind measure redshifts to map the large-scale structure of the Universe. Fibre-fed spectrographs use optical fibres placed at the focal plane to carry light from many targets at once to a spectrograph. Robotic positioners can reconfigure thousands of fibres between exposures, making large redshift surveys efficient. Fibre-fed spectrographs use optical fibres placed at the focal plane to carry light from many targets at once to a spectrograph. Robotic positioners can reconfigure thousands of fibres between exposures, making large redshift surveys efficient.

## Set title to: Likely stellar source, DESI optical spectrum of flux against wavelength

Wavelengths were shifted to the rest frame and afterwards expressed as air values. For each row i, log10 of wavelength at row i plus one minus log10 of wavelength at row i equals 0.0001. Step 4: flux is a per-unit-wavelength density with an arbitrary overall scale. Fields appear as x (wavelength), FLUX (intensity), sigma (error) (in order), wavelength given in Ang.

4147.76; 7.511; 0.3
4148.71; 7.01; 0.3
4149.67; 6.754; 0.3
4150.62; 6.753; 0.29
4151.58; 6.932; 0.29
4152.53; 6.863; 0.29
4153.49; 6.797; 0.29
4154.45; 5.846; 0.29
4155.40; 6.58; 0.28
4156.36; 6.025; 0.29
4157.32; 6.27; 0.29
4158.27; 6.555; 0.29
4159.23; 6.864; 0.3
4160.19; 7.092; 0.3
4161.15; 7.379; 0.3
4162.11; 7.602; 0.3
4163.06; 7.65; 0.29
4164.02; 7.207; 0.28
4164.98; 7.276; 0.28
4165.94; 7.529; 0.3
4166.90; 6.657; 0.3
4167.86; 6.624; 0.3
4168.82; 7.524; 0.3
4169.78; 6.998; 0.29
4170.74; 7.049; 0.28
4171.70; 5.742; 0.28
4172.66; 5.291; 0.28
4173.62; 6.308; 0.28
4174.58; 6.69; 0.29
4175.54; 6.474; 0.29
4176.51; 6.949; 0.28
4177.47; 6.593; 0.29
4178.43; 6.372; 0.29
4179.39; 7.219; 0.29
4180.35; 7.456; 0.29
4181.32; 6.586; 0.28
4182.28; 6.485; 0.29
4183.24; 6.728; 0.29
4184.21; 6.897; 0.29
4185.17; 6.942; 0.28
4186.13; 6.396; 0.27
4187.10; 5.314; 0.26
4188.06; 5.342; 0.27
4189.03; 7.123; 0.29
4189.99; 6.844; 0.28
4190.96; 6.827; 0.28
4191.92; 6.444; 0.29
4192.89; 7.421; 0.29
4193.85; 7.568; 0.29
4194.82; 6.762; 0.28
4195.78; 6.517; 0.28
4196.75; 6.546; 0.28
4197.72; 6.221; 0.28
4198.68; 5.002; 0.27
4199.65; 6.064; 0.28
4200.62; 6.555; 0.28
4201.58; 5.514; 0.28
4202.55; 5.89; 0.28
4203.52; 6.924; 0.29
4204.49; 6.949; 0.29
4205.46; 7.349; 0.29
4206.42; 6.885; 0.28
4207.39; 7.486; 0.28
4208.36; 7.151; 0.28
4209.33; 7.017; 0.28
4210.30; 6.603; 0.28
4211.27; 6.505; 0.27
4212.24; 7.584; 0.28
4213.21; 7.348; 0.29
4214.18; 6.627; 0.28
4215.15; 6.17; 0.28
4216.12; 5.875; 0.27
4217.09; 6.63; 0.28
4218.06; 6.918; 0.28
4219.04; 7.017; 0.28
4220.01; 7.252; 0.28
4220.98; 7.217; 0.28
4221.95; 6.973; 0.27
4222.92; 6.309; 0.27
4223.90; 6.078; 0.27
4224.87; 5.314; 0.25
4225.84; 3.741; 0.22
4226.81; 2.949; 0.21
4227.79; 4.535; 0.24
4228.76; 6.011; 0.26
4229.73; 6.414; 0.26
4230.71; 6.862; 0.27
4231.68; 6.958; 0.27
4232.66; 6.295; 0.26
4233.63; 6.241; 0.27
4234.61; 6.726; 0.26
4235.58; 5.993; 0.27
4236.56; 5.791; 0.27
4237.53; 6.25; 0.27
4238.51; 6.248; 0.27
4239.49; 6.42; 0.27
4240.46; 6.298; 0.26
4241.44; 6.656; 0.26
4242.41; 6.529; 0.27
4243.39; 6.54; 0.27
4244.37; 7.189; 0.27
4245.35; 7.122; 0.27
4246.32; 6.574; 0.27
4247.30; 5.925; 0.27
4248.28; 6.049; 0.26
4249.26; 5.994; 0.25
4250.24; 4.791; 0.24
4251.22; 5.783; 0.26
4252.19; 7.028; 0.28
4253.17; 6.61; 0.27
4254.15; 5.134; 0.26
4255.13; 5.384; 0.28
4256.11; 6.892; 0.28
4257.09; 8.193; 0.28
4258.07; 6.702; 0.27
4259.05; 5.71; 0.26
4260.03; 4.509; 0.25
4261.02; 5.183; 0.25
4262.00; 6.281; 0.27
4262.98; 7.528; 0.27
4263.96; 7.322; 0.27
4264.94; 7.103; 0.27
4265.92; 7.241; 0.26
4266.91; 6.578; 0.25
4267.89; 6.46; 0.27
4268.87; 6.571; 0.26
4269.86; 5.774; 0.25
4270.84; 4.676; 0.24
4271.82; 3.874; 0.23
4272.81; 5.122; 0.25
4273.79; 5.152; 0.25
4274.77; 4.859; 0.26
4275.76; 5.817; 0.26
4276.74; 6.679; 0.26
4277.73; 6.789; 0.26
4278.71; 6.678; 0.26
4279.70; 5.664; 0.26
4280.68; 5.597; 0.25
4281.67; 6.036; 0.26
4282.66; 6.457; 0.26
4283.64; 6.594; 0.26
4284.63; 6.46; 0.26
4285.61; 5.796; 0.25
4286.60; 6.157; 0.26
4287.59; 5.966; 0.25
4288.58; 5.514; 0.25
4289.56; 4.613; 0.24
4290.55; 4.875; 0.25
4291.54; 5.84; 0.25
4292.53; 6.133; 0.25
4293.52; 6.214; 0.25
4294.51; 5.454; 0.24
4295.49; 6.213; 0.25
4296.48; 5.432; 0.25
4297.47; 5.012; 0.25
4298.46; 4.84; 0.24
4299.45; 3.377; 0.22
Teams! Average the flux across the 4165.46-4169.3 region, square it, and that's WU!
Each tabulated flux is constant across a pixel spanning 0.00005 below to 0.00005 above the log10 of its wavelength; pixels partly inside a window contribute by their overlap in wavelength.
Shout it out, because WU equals 50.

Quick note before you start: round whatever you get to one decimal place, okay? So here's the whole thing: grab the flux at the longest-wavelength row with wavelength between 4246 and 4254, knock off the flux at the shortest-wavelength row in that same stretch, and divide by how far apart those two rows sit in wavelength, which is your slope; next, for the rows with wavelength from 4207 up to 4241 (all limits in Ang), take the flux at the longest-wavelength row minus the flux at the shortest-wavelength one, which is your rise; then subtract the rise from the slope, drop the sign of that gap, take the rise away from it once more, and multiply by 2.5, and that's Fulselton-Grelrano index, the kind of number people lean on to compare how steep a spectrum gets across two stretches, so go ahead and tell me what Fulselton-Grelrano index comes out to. 6.0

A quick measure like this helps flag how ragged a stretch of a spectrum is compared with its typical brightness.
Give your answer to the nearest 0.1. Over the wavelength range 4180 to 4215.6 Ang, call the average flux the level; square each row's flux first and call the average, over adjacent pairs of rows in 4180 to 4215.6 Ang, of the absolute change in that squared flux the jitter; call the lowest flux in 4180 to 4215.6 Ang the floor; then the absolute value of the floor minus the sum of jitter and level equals 8.3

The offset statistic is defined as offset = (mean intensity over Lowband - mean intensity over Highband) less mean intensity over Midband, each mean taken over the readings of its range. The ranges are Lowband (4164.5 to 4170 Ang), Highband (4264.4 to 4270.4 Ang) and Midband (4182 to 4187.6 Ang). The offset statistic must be -6.0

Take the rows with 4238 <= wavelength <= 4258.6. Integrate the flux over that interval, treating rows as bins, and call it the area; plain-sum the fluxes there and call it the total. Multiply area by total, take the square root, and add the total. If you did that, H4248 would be 267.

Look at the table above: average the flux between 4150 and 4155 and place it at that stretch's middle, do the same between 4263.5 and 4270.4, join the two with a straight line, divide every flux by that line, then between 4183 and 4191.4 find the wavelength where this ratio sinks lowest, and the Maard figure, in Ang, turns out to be 4187.10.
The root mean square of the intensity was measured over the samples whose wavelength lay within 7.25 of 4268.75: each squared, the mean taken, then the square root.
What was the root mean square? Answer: 6.12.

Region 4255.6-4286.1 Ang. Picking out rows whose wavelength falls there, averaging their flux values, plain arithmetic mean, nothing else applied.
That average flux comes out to 6.14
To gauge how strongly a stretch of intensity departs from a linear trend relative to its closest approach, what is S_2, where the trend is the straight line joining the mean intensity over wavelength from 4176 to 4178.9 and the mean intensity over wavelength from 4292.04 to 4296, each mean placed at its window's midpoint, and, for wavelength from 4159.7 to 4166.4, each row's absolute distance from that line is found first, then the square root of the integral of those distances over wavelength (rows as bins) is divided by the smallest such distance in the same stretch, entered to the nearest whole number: 6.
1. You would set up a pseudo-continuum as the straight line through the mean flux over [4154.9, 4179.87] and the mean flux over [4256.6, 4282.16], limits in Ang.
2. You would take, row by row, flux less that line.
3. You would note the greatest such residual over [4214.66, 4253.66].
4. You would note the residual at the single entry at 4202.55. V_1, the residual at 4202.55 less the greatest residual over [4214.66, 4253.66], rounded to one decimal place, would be -1.6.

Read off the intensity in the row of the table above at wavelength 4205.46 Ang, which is 7.349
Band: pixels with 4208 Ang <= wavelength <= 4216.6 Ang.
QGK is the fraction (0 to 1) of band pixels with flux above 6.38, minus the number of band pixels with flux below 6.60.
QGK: -2.2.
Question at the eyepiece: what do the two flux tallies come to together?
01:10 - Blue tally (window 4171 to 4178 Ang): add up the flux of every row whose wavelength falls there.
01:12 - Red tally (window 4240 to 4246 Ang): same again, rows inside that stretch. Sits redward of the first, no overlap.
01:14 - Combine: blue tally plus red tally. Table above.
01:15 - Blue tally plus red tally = 84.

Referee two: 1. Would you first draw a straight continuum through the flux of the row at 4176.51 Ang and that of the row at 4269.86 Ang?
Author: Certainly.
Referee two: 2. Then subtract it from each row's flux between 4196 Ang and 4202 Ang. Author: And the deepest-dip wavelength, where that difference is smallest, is 4198.68 Ang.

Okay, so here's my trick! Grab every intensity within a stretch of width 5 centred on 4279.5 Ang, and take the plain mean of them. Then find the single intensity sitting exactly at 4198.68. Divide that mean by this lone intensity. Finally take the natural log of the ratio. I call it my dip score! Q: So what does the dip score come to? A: 0.21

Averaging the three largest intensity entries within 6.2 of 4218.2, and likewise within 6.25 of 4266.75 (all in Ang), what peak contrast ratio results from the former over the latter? 1.00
